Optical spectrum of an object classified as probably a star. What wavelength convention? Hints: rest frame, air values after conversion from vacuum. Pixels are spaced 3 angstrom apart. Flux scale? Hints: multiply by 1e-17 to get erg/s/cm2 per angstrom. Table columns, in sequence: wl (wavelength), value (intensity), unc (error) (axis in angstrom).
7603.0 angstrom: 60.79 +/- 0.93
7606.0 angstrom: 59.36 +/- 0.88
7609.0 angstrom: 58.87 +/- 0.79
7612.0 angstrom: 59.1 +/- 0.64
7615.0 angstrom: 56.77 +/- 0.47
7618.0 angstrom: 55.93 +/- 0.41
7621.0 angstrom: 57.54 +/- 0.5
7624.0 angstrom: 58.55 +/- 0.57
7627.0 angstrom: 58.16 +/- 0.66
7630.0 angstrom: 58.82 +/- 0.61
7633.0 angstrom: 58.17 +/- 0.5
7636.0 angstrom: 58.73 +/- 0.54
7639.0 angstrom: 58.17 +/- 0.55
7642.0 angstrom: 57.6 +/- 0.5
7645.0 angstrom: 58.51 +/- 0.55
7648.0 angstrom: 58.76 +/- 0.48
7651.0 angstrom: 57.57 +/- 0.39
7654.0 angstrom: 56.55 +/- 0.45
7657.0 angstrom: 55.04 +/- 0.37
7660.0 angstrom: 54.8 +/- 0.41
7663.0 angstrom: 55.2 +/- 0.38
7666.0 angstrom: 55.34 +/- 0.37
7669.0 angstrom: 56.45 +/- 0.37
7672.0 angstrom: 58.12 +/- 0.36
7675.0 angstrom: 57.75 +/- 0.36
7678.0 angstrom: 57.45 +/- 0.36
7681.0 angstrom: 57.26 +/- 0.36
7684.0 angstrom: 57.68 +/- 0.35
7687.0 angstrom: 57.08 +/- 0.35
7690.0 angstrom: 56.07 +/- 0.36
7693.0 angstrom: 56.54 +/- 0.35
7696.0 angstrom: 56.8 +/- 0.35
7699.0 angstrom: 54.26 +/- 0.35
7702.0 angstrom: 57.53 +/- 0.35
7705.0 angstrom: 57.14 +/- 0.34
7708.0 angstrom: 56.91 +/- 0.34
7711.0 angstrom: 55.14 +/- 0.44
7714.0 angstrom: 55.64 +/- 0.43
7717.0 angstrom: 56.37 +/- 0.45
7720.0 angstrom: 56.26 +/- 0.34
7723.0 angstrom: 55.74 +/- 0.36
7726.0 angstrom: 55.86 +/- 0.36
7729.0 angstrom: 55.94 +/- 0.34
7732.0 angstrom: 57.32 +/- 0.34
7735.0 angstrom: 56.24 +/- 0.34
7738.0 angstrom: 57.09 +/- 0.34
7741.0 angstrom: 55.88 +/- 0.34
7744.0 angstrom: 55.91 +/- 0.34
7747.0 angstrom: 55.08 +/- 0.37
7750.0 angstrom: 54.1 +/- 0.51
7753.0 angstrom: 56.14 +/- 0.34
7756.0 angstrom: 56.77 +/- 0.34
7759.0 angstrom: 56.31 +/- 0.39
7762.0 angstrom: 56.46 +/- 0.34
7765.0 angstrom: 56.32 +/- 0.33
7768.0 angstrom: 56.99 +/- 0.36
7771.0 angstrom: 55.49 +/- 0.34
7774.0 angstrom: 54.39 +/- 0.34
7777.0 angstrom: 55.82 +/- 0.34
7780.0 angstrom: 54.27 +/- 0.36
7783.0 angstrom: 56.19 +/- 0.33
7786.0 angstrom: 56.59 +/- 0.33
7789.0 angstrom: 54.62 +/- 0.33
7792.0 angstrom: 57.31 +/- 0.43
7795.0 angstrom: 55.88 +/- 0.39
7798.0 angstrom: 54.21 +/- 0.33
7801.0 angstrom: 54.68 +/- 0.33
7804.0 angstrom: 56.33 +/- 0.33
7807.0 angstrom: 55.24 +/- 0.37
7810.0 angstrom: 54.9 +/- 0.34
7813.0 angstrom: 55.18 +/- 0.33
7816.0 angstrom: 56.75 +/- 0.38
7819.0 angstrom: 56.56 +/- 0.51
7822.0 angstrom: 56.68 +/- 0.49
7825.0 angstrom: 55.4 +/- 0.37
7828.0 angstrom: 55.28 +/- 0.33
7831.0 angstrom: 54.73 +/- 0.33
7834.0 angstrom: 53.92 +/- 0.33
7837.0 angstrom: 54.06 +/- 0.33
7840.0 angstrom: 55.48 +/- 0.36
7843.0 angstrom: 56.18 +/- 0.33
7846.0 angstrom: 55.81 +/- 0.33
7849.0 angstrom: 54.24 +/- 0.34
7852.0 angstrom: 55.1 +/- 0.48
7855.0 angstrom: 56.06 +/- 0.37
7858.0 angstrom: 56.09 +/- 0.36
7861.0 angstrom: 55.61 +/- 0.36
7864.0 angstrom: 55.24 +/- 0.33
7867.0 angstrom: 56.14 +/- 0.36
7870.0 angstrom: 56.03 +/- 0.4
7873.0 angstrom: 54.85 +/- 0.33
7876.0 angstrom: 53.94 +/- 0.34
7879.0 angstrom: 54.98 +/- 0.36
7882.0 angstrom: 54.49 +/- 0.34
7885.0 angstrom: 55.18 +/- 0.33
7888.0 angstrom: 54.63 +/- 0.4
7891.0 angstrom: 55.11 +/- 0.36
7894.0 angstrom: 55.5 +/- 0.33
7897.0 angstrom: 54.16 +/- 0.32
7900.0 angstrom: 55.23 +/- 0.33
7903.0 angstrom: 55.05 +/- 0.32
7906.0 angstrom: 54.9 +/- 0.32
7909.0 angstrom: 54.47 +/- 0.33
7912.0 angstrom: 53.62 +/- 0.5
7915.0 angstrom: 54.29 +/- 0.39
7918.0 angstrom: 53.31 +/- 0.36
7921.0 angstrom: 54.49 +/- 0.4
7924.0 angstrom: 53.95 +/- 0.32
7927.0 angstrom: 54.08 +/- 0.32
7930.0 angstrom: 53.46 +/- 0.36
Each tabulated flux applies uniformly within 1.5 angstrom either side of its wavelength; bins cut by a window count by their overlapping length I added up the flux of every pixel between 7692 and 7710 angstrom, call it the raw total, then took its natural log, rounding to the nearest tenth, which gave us 5.8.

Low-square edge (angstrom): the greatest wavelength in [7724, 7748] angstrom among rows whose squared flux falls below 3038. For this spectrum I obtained 7747.0 angstrom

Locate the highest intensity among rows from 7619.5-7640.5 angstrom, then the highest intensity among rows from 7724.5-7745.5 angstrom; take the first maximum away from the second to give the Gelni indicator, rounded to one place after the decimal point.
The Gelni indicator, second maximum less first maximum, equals -1.5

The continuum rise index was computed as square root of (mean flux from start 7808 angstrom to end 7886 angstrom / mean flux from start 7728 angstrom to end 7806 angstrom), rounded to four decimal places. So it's 0.9954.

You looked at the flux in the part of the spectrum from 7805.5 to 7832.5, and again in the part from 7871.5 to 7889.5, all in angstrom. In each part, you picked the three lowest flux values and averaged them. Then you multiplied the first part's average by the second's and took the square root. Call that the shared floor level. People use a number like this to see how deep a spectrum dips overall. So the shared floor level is 54.6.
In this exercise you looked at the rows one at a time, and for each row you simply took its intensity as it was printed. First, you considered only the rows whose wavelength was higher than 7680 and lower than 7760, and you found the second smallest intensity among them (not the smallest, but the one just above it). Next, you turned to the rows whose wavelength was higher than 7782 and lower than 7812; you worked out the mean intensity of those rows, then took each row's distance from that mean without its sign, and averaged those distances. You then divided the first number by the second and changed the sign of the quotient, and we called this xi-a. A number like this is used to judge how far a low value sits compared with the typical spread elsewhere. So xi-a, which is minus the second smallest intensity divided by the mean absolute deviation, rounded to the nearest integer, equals -63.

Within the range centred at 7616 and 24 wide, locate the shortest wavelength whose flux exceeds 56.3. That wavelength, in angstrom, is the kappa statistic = 7606.0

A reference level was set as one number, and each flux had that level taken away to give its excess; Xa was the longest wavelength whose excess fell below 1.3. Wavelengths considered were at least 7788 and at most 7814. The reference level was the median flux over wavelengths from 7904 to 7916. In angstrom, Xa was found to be 7813.0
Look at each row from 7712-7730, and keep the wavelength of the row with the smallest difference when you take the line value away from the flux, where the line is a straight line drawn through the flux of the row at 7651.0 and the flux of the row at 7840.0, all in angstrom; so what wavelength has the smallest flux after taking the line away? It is 7714.0 angstrom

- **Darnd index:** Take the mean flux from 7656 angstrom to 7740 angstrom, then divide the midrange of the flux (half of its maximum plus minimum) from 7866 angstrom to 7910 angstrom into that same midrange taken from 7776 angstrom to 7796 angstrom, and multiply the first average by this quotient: 57.2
